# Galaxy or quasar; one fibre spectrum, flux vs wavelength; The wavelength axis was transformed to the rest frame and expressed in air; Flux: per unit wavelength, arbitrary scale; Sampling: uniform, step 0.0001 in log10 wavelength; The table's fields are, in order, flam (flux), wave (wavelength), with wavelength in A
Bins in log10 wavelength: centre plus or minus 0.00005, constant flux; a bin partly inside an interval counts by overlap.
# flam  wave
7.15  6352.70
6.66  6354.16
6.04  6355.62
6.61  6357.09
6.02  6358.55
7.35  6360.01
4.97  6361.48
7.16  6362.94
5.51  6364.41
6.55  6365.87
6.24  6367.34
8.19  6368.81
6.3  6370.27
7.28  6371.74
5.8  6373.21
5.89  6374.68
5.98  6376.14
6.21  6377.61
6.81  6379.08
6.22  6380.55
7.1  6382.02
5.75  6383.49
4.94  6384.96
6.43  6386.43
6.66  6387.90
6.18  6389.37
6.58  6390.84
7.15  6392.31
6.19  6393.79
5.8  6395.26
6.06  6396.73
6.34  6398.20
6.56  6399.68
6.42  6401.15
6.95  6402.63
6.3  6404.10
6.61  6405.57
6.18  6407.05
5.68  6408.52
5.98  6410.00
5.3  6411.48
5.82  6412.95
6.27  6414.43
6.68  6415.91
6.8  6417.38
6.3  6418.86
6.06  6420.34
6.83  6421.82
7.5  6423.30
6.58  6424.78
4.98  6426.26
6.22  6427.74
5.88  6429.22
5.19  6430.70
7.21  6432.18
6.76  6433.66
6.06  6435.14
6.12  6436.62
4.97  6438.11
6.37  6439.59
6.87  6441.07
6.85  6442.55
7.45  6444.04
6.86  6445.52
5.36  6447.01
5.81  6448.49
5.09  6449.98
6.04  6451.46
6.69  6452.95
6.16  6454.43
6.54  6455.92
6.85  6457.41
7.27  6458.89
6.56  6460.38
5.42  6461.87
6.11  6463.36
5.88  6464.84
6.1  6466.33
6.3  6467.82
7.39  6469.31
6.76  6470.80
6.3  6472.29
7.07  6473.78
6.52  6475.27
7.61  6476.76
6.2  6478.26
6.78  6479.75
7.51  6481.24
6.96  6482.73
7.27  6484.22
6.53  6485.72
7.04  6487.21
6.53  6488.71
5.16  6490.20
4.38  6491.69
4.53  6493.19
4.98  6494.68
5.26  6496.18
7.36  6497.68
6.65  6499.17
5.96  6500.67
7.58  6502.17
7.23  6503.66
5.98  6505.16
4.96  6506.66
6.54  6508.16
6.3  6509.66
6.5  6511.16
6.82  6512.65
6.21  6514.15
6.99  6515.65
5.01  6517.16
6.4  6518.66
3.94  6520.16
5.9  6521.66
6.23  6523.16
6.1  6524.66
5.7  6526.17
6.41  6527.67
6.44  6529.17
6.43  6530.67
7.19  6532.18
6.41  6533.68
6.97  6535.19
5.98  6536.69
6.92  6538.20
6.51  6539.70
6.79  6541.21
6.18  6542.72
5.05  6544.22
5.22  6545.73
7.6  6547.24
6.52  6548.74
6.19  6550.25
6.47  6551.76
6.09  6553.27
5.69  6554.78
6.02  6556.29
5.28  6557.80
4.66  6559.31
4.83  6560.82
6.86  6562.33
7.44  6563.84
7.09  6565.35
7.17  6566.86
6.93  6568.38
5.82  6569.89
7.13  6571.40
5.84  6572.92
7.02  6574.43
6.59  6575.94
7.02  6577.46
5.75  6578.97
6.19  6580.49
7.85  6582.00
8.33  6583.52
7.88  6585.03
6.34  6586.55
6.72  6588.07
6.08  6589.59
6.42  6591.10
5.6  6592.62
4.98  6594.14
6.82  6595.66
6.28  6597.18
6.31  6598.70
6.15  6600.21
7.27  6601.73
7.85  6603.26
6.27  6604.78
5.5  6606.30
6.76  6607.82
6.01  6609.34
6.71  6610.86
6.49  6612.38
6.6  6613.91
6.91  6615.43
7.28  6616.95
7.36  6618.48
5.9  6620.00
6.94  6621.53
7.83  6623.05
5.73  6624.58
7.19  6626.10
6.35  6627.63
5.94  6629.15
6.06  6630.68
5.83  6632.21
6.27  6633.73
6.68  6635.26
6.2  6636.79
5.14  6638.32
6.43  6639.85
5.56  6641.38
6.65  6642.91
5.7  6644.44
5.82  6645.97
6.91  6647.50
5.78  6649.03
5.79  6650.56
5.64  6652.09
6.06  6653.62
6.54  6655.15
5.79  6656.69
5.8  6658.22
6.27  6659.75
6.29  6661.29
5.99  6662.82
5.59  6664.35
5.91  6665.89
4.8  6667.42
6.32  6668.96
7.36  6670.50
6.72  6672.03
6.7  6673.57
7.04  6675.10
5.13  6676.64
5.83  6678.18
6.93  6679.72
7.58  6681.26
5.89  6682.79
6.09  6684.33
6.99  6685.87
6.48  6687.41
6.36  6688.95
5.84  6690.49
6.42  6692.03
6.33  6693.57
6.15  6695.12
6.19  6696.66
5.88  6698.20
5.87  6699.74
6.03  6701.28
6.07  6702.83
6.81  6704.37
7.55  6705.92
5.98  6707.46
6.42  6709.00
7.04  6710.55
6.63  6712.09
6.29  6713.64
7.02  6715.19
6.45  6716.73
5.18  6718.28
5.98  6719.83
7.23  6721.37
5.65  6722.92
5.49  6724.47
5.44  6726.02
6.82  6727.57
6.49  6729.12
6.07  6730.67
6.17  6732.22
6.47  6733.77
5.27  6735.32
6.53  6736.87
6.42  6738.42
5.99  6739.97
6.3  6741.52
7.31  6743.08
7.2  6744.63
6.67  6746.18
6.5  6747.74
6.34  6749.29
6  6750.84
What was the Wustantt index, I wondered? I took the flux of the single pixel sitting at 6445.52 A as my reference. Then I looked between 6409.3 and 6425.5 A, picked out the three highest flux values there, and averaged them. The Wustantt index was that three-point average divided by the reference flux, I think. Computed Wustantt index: 1.03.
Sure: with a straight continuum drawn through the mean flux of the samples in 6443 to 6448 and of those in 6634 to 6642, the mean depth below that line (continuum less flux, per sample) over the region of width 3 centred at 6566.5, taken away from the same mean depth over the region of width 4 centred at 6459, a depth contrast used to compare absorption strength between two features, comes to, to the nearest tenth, 0.5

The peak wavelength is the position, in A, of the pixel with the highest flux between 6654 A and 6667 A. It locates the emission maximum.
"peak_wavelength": 6655.15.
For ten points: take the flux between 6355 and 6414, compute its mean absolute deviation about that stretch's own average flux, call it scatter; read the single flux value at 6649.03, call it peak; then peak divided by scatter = 12.0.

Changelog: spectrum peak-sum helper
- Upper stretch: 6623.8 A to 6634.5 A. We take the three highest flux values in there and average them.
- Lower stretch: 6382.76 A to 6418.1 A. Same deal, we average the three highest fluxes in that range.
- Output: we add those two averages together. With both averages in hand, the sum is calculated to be 13.6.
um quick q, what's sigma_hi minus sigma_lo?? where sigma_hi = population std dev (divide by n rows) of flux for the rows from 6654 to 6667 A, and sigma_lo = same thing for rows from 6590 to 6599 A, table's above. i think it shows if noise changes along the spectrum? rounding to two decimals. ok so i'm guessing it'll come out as -0.31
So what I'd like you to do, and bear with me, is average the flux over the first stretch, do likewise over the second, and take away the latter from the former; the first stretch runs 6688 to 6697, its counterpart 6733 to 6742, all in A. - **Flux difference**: 0.05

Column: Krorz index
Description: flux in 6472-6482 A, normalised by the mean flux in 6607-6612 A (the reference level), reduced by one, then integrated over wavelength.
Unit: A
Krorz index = 0.6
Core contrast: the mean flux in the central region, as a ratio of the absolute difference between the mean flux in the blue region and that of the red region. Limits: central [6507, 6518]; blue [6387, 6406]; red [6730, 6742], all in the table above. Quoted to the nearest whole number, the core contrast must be 22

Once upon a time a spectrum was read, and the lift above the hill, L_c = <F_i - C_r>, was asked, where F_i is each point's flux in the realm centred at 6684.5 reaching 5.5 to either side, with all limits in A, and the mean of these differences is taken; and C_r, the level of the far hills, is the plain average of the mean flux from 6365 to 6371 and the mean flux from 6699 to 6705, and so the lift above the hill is 0.11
